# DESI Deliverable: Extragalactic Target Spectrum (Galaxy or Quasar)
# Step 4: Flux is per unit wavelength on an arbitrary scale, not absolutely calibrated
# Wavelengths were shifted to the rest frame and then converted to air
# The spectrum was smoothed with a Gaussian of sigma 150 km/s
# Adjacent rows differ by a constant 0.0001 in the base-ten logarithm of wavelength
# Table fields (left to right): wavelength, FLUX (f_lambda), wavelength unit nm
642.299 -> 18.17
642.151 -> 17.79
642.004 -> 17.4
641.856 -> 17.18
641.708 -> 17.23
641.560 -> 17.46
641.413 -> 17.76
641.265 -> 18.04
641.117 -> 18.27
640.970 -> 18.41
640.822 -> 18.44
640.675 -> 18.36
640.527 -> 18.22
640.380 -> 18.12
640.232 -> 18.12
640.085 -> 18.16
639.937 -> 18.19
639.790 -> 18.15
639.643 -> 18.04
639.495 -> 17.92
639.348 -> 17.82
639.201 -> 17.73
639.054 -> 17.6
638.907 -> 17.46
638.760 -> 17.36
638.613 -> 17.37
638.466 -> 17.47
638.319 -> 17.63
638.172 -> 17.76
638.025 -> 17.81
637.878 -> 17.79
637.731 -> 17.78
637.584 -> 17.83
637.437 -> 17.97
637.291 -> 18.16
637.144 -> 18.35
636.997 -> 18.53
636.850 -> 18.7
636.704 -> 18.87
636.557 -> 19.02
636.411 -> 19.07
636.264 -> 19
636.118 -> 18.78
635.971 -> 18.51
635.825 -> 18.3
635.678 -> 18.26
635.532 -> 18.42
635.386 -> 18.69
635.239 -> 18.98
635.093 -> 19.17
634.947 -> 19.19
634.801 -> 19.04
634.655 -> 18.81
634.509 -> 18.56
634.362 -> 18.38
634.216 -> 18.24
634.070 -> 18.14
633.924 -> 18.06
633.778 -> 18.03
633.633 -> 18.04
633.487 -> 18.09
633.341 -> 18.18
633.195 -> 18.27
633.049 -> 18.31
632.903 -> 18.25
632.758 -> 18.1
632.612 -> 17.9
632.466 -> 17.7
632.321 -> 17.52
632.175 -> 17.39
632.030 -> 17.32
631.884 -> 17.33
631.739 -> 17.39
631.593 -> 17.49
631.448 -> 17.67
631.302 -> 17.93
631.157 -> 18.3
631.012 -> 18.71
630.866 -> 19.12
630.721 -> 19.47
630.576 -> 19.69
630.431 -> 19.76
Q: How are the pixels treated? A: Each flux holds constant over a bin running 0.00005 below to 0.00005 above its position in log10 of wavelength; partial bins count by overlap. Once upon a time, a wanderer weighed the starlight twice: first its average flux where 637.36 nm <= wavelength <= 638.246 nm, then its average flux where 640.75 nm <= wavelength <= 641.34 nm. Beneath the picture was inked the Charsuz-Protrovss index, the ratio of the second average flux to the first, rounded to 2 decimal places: 1.03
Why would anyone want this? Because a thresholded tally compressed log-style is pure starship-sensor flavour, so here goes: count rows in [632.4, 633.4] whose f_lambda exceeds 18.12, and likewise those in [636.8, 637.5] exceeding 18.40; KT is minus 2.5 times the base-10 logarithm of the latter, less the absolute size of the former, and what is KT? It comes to -4.8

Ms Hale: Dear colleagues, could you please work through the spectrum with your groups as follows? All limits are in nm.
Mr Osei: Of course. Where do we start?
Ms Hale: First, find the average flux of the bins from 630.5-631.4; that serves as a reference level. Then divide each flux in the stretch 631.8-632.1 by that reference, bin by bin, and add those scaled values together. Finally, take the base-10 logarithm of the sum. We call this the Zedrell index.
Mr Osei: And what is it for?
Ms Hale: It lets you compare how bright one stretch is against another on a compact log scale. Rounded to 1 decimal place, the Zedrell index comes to 0.3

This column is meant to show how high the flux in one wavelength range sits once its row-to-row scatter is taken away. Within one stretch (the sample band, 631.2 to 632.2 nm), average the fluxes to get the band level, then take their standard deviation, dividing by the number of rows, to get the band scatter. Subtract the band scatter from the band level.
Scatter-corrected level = 17.3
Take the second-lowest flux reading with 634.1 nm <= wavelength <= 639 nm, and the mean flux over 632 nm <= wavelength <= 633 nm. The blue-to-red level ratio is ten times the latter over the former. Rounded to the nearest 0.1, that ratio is 10.2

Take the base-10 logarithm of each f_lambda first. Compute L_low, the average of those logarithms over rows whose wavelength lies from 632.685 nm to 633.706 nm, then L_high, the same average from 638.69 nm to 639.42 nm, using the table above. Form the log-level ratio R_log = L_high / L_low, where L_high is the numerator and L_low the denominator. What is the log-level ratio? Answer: 0.99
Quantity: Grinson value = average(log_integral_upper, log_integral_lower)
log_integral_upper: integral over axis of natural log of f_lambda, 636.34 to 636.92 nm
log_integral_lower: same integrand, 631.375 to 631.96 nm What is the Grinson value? 1.69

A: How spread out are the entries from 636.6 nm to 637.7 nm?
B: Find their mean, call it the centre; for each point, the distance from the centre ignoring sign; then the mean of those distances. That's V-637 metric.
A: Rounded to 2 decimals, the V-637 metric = 0.31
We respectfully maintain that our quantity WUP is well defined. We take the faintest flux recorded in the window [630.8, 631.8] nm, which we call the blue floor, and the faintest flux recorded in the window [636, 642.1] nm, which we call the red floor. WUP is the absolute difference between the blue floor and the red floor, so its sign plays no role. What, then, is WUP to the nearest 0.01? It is 0.21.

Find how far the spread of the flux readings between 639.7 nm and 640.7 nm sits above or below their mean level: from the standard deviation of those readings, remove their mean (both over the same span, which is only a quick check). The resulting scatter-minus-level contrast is -18.1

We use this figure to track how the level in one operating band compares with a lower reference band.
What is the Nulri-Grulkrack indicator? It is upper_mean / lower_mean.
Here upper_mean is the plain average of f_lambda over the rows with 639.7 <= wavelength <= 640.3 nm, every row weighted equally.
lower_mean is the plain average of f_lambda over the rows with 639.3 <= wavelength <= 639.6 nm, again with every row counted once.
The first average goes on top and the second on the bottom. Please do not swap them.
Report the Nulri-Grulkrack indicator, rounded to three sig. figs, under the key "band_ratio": 1.02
